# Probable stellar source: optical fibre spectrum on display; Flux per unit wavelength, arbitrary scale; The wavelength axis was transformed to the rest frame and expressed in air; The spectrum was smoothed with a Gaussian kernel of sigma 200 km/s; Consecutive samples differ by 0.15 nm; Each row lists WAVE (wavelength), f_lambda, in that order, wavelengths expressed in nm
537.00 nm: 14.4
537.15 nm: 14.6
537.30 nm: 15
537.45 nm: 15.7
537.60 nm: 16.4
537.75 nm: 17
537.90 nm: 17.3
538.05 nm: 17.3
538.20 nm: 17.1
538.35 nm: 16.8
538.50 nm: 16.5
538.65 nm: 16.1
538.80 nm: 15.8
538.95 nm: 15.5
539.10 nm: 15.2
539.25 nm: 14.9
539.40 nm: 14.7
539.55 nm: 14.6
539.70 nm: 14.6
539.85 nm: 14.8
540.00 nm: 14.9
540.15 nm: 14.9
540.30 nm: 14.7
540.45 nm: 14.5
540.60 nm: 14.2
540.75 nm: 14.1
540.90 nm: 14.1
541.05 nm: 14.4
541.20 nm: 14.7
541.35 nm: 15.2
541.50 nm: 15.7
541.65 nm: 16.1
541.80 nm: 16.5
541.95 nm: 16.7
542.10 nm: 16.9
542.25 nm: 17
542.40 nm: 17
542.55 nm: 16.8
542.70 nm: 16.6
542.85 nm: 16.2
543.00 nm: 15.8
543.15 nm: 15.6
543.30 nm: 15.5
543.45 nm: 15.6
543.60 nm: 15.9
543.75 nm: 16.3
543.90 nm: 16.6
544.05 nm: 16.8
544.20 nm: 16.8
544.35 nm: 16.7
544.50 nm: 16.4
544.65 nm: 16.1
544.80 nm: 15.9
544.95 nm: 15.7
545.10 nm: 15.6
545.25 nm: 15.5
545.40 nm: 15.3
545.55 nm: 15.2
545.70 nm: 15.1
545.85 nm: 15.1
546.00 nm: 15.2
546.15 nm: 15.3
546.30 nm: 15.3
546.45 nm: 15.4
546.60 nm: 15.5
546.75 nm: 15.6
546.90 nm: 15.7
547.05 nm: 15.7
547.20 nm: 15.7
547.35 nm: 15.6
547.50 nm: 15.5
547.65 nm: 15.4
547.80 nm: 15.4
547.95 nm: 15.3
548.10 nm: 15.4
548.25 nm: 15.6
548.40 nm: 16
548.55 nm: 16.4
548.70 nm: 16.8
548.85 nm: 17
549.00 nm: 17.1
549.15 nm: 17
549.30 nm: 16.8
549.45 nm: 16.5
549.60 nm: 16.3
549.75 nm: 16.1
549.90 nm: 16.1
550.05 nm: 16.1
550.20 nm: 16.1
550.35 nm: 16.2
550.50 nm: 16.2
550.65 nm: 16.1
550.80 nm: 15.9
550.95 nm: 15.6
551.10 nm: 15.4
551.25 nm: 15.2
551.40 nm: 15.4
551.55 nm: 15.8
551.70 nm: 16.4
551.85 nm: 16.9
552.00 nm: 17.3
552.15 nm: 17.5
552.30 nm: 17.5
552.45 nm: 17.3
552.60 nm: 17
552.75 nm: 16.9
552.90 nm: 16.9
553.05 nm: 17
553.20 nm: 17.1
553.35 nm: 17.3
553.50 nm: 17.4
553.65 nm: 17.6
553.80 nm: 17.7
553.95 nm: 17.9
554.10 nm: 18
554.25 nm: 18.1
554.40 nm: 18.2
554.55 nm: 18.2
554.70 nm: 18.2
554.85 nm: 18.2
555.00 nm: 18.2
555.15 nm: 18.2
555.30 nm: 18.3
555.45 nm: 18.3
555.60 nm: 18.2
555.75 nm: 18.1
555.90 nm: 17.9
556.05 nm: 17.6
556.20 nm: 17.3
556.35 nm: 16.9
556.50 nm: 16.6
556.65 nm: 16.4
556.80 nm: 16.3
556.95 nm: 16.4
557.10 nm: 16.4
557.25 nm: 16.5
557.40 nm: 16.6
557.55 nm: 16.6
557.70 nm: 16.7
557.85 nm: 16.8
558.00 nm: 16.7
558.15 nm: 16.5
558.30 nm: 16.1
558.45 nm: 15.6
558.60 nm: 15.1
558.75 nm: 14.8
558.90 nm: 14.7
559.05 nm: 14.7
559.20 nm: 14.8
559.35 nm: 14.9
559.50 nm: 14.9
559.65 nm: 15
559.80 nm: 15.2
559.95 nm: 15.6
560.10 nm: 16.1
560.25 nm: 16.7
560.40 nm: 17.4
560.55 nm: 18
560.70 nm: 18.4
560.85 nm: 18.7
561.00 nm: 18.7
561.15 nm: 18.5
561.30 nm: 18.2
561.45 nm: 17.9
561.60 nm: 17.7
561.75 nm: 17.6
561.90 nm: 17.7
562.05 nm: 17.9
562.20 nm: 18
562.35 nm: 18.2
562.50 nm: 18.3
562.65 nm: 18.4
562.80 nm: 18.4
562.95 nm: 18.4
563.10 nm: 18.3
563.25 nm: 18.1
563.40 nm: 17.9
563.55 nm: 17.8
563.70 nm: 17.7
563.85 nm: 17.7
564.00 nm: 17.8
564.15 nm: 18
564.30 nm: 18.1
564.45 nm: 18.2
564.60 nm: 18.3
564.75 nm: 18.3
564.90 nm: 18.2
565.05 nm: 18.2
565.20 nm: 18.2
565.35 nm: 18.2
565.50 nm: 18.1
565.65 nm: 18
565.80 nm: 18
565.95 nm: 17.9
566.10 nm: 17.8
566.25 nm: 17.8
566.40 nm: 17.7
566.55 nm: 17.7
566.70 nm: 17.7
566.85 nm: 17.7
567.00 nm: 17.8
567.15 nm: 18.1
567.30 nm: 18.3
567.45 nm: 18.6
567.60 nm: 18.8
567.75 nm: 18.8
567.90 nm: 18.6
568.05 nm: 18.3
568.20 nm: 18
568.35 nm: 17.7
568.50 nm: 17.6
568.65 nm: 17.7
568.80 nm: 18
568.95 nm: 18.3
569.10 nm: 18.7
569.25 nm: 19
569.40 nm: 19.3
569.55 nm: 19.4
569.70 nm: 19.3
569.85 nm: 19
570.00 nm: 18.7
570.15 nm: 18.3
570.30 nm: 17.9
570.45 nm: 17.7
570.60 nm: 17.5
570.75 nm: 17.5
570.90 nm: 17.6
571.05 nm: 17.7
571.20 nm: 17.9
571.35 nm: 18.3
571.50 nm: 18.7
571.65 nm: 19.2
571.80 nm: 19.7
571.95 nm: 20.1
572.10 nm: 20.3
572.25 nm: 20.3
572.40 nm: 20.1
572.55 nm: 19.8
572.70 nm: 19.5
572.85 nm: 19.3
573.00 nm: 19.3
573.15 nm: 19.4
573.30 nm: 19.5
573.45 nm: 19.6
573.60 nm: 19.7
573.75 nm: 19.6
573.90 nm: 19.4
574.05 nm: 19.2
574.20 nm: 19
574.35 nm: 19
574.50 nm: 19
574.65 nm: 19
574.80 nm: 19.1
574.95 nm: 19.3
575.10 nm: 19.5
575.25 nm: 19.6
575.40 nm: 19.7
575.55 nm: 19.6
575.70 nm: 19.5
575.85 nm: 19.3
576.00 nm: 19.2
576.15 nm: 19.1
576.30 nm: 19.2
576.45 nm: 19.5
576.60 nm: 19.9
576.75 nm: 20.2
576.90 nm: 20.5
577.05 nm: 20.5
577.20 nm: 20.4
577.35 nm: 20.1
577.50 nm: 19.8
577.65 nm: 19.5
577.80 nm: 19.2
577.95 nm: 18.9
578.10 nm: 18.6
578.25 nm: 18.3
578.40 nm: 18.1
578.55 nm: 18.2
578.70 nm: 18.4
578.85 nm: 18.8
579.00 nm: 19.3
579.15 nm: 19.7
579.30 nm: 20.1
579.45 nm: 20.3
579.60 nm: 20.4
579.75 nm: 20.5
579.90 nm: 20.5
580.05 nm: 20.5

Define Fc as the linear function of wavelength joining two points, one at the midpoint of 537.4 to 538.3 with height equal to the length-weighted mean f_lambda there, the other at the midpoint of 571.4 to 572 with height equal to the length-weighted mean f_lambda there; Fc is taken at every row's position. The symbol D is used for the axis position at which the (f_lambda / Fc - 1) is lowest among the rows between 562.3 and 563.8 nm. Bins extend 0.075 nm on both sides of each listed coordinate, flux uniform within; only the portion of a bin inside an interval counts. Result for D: 563.70 nm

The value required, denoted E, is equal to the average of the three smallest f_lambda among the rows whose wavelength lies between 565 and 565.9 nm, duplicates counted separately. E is 18.0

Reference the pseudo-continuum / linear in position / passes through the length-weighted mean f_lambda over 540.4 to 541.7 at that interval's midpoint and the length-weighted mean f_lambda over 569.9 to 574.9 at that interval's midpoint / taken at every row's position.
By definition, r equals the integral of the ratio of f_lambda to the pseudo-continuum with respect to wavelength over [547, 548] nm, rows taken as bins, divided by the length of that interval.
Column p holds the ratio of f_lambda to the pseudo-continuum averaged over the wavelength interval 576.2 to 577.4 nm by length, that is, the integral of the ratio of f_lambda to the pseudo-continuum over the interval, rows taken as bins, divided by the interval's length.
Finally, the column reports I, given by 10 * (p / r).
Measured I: 10.3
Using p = 1.02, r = 0.99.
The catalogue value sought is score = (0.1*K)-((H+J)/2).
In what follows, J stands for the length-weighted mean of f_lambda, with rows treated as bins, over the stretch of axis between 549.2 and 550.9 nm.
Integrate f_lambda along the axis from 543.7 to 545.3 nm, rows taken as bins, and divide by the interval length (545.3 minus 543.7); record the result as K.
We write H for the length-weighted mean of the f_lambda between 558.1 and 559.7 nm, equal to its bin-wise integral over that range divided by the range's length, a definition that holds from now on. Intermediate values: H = 15.2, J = 16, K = 16.2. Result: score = -14.1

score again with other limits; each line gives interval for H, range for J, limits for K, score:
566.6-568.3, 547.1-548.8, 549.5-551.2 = -15.4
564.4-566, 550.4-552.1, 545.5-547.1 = -15.6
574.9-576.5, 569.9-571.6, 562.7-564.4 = -16.9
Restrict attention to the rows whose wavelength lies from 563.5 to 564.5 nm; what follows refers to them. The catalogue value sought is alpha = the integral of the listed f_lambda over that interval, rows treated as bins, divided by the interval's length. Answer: 17.9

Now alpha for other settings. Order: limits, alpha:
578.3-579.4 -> 19.0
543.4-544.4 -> 16.4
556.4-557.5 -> 16.5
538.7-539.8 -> 15.1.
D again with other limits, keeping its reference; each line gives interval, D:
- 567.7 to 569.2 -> 568.50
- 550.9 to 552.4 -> 551.25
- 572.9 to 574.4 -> 574.35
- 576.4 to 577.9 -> 577.80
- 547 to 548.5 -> 547.95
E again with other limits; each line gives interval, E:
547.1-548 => 15.4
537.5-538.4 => 16.7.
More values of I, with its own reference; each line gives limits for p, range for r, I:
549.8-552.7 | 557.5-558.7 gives 10.6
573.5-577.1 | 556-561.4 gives 10.5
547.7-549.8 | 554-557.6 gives 9.8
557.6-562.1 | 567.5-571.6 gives 9.7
